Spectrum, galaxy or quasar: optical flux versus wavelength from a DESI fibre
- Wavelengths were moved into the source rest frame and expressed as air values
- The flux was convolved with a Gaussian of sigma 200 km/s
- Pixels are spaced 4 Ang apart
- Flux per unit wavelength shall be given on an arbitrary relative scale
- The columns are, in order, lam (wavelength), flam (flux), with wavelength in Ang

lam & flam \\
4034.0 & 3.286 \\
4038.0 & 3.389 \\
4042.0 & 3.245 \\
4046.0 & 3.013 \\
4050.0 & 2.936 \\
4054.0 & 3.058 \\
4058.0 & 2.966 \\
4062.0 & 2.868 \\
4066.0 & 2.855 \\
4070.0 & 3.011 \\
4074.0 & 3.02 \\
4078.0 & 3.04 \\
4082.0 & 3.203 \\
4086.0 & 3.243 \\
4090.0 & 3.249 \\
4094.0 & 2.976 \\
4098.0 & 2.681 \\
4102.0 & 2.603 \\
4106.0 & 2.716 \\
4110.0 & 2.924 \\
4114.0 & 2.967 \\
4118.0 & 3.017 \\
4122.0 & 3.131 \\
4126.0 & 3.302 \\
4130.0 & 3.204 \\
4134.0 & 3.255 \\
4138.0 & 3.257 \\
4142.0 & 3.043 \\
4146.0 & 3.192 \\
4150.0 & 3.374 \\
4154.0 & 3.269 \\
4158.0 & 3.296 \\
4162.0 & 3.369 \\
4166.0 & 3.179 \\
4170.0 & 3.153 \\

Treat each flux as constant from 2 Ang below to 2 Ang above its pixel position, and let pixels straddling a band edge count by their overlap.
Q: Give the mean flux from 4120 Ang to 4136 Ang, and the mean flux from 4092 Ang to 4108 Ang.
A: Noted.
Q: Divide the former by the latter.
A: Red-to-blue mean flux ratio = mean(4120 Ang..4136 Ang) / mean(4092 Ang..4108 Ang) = 1.17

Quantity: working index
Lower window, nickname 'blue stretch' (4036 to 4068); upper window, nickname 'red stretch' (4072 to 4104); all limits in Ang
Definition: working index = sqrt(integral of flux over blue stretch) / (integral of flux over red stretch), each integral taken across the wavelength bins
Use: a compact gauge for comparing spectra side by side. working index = 0.103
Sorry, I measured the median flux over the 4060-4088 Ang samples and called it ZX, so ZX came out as 3.02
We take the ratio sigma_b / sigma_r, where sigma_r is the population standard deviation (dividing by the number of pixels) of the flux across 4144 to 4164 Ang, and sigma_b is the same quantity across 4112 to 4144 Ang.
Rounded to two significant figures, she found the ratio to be 1.7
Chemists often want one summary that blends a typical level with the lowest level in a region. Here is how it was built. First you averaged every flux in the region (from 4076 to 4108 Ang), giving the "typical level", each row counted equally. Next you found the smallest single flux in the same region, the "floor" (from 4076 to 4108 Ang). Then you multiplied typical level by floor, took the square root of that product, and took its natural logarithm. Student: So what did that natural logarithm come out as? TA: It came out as 1.02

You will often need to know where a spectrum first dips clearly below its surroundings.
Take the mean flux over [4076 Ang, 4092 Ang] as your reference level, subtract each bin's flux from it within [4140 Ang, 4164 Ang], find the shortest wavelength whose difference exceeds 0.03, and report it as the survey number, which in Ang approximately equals 4142.0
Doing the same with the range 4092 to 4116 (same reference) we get 4094.0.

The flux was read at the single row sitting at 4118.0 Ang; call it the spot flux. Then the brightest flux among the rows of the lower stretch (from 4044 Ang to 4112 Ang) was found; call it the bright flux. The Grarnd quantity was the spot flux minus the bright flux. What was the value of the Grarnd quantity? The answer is -0.2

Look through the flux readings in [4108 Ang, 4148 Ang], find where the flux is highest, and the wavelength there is 4126.0 Ang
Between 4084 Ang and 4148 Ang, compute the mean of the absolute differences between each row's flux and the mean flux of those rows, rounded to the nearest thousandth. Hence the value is 0.182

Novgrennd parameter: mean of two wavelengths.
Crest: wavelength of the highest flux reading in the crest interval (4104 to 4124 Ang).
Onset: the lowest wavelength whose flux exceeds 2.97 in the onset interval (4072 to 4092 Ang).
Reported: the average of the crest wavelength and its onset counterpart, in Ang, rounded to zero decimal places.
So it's 4098 Ang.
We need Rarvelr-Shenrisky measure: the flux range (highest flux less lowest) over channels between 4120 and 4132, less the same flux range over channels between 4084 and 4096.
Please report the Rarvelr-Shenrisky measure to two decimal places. -0.10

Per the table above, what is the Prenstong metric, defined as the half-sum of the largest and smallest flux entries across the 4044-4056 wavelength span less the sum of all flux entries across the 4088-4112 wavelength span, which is -14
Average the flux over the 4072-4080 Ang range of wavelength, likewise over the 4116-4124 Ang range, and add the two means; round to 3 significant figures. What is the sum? 6.10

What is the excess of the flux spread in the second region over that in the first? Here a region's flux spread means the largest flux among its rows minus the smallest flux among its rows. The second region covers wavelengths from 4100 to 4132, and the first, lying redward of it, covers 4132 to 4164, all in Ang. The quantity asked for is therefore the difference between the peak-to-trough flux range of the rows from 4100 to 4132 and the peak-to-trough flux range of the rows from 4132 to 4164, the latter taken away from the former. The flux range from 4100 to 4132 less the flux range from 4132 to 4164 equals 0.37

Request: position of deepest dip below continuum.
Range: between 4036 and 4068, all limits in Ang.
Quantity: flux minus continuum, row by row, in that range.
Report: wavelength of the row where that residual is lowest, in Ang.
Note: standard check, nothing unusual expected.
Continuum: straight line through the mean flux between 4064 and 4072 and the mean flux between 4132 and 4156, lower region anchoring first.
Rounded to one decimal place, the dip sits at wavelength 4066.0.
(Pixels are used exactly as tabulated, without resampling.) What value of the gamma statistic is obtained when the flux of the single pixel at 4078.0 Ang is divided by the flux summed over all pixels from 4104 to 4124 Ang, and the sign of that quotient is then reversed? -0.206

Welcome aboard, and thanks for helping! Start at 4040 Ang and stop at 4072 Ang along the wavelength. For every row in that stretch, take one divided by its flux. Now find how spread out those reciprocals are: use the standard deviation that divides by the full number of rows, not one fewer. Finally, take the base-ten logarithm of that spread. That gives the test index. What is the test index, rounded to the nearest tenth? -1.9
